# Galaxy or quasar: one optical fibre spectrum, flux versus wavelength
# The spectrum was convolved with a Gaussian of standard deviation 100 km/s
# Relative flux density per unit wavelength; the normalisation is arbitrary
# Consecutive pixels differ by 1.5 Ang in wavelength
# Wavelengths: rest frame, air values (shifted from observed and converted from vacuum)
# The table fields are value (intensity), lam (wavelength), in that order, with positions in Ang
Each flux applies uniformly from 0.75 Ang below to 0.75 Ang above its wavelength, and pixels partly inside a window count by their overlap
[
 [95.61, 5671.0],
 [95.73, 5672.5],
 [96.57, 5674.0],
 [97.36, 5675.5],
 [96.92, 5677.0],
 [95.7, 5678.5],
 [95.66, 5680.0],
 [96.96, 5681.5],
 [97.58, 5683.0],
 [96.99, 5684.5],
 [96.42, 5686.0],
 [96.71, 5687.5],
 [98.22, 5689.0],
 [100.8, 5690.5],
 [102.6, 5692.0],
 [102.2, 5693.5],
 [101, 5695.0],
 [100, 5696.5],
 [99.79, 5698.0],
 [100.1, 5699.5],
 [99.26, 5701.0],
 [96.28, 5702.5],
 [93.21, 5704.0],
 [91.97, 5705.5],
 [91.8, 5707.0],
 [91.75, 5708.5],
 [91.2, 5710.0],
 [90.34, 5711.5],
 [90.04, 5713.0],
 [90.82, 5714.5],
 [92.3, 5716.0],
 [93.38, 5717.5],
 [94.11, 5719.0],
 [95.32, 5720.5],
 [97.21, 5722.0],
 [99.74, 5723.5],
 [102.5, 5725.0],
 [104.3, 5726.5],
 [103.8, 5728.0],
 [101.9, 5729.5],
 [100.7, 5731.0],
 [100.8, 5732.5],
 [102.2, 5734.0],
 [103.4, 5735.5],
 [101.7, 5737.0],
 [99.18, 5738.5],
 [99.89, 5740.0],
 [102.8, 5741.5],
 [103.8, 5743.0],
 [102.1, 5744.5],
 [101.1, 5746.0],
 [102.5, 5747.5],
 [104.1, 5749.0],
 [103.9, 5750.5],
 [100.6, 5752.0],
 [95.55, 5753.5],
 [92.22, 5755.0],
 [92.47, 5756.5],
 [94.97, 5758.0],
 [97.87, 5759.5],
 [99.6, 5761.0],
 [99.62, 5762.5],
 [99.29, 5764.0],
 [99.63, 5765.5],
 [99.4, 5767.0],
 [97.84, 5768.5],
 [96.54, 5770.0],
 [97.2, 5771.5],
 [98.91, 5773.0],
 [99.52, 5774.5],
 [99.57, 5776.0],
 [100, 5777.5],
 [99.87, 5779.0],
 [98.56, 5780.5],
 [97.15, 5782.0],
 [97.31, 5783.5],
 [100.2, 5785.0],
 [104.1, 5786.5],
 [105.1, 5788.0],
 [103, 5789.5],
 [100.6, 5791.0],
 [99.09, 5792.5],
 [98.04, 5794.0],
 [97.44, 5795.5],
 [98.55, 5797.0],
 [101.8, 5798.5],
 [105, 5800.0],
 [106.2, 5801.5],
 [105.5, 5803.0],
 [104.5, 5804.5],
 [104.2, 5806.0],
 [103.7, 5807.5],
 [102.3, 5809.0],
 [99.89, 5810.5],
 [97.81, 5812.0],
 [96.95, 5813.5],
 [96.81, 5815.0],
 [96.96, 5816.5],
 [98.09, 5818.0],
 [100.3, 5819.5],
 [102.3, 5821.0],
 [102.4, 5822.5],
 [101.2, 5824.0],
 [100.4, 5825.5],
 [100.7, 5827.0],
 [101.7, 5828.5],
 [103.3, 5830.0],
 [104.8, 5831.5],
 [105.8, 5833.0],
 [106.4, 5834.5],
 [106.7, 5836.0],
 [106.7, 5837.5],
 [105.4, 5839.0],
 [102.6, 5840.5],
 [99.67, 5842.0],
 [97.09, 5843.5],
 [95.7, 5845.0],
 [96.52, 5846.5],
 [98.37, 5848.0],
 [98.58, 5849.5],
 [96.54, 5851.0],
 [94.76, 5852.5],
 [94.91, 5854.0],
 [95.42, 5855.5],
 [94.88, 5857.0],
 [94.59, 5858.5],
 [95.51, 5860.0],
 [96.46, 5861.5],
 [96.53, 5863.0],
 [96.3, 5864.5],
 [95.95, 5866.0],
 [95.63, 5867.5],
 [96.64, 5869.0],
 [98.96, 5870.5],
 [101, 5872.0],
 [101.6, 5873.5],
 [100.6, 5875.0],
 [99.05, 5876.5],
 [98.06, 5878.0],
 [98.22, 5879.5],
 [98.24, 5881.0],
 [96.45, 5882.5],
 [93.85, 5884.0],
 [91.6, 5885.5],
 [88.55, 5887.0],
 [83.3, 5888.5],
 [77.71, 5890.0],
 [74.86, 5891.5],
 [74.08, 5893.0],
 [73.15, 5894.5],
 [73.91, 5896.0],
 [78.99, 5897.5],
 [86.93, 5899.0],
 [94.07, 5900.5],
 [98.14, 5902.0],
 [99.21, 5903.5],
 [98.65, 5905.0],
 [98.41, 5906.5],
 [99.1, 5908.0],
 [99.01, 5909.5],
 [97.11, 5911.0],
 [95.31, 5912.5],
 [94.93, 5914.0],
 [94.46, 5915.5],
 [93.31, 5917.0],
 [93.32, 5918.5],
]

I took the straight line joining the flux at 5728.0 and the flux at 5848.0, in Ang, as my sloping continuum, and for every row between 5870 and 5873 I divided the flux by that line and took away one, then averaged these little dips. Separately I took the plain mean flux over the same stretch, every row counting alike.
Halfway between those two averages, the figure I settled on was 50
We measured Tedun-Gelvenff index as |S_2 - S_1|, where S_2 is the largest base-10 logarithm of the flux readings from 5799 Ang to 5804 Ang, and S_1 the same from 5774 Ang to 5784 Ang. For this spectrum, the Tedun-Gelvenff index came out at 0.026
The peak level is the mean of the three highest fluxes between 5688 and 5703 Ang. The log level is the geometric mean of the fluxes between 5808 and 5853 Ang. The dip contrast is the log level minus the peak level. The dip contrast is -1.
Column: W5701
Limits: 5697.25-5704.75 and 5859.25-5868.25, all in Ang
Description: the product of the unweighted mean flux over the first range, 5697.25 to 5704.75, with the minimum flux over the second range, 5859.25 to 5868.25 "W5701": 9334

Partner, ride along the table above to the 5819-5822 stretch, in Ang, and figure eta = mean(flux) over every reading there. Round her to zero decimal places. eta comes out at 101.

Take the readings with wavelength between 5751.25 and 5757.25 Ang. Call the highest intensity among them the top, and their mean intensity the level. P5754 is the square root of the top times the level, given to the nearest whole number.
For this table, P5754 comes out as 98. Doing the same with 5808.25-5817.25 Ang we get 100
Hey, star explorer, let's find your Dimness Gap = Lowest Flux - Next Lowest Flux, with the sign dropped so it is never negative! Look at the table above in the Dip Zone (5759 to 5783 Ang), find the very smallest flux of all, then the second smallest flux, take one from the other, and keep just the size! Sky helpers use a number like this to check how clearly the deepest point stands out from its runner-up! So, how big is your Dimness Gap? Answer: 0.61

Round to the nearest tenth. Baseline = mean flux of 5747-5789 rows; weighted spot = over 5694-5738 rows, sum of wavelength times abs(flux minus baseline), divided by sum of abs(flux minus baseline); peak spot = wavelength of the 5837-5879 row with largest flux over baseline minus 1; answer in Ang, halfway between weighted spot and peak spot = 5776.6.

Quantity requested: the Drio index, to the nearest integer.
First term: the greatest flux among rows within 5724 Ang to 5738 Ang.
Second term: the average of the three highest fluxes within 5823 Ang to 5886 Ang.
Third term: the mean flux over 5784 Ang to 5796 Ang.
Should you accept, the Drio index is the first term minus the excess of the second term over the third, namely 99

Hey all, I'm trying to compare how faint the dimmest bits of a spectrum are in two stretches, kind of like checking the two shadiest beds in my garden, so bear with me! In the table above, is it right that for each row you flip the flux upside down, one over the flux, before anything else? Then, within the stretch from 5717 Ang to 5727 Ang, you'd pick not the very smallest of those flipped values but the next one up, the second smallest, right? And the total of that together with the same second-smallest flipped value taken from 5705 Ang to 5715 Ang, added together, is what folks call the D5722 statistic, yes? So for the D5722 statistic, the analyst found 0.0206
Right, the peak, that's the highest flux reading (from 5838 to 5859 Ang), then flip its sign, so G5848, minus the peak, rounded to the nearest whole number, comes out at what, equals -105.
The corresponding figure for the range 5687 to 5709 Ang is -103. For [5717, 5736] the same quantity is -104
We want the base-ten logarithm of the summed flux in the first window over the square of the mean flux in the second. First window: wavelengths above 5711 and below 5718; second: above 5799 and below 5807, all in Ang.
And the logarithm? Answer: -1.38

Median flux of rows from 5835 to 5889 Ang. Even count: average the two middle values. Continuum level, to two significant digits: 97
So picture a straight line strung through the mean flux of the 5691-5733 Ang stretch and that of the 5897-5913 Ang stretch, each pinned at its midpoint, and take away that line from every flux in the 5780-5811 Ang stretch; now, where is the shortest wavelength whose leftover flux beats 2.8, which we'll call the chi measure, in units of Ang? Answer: 5785.0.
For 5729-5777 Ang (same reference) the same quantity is 5729.5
